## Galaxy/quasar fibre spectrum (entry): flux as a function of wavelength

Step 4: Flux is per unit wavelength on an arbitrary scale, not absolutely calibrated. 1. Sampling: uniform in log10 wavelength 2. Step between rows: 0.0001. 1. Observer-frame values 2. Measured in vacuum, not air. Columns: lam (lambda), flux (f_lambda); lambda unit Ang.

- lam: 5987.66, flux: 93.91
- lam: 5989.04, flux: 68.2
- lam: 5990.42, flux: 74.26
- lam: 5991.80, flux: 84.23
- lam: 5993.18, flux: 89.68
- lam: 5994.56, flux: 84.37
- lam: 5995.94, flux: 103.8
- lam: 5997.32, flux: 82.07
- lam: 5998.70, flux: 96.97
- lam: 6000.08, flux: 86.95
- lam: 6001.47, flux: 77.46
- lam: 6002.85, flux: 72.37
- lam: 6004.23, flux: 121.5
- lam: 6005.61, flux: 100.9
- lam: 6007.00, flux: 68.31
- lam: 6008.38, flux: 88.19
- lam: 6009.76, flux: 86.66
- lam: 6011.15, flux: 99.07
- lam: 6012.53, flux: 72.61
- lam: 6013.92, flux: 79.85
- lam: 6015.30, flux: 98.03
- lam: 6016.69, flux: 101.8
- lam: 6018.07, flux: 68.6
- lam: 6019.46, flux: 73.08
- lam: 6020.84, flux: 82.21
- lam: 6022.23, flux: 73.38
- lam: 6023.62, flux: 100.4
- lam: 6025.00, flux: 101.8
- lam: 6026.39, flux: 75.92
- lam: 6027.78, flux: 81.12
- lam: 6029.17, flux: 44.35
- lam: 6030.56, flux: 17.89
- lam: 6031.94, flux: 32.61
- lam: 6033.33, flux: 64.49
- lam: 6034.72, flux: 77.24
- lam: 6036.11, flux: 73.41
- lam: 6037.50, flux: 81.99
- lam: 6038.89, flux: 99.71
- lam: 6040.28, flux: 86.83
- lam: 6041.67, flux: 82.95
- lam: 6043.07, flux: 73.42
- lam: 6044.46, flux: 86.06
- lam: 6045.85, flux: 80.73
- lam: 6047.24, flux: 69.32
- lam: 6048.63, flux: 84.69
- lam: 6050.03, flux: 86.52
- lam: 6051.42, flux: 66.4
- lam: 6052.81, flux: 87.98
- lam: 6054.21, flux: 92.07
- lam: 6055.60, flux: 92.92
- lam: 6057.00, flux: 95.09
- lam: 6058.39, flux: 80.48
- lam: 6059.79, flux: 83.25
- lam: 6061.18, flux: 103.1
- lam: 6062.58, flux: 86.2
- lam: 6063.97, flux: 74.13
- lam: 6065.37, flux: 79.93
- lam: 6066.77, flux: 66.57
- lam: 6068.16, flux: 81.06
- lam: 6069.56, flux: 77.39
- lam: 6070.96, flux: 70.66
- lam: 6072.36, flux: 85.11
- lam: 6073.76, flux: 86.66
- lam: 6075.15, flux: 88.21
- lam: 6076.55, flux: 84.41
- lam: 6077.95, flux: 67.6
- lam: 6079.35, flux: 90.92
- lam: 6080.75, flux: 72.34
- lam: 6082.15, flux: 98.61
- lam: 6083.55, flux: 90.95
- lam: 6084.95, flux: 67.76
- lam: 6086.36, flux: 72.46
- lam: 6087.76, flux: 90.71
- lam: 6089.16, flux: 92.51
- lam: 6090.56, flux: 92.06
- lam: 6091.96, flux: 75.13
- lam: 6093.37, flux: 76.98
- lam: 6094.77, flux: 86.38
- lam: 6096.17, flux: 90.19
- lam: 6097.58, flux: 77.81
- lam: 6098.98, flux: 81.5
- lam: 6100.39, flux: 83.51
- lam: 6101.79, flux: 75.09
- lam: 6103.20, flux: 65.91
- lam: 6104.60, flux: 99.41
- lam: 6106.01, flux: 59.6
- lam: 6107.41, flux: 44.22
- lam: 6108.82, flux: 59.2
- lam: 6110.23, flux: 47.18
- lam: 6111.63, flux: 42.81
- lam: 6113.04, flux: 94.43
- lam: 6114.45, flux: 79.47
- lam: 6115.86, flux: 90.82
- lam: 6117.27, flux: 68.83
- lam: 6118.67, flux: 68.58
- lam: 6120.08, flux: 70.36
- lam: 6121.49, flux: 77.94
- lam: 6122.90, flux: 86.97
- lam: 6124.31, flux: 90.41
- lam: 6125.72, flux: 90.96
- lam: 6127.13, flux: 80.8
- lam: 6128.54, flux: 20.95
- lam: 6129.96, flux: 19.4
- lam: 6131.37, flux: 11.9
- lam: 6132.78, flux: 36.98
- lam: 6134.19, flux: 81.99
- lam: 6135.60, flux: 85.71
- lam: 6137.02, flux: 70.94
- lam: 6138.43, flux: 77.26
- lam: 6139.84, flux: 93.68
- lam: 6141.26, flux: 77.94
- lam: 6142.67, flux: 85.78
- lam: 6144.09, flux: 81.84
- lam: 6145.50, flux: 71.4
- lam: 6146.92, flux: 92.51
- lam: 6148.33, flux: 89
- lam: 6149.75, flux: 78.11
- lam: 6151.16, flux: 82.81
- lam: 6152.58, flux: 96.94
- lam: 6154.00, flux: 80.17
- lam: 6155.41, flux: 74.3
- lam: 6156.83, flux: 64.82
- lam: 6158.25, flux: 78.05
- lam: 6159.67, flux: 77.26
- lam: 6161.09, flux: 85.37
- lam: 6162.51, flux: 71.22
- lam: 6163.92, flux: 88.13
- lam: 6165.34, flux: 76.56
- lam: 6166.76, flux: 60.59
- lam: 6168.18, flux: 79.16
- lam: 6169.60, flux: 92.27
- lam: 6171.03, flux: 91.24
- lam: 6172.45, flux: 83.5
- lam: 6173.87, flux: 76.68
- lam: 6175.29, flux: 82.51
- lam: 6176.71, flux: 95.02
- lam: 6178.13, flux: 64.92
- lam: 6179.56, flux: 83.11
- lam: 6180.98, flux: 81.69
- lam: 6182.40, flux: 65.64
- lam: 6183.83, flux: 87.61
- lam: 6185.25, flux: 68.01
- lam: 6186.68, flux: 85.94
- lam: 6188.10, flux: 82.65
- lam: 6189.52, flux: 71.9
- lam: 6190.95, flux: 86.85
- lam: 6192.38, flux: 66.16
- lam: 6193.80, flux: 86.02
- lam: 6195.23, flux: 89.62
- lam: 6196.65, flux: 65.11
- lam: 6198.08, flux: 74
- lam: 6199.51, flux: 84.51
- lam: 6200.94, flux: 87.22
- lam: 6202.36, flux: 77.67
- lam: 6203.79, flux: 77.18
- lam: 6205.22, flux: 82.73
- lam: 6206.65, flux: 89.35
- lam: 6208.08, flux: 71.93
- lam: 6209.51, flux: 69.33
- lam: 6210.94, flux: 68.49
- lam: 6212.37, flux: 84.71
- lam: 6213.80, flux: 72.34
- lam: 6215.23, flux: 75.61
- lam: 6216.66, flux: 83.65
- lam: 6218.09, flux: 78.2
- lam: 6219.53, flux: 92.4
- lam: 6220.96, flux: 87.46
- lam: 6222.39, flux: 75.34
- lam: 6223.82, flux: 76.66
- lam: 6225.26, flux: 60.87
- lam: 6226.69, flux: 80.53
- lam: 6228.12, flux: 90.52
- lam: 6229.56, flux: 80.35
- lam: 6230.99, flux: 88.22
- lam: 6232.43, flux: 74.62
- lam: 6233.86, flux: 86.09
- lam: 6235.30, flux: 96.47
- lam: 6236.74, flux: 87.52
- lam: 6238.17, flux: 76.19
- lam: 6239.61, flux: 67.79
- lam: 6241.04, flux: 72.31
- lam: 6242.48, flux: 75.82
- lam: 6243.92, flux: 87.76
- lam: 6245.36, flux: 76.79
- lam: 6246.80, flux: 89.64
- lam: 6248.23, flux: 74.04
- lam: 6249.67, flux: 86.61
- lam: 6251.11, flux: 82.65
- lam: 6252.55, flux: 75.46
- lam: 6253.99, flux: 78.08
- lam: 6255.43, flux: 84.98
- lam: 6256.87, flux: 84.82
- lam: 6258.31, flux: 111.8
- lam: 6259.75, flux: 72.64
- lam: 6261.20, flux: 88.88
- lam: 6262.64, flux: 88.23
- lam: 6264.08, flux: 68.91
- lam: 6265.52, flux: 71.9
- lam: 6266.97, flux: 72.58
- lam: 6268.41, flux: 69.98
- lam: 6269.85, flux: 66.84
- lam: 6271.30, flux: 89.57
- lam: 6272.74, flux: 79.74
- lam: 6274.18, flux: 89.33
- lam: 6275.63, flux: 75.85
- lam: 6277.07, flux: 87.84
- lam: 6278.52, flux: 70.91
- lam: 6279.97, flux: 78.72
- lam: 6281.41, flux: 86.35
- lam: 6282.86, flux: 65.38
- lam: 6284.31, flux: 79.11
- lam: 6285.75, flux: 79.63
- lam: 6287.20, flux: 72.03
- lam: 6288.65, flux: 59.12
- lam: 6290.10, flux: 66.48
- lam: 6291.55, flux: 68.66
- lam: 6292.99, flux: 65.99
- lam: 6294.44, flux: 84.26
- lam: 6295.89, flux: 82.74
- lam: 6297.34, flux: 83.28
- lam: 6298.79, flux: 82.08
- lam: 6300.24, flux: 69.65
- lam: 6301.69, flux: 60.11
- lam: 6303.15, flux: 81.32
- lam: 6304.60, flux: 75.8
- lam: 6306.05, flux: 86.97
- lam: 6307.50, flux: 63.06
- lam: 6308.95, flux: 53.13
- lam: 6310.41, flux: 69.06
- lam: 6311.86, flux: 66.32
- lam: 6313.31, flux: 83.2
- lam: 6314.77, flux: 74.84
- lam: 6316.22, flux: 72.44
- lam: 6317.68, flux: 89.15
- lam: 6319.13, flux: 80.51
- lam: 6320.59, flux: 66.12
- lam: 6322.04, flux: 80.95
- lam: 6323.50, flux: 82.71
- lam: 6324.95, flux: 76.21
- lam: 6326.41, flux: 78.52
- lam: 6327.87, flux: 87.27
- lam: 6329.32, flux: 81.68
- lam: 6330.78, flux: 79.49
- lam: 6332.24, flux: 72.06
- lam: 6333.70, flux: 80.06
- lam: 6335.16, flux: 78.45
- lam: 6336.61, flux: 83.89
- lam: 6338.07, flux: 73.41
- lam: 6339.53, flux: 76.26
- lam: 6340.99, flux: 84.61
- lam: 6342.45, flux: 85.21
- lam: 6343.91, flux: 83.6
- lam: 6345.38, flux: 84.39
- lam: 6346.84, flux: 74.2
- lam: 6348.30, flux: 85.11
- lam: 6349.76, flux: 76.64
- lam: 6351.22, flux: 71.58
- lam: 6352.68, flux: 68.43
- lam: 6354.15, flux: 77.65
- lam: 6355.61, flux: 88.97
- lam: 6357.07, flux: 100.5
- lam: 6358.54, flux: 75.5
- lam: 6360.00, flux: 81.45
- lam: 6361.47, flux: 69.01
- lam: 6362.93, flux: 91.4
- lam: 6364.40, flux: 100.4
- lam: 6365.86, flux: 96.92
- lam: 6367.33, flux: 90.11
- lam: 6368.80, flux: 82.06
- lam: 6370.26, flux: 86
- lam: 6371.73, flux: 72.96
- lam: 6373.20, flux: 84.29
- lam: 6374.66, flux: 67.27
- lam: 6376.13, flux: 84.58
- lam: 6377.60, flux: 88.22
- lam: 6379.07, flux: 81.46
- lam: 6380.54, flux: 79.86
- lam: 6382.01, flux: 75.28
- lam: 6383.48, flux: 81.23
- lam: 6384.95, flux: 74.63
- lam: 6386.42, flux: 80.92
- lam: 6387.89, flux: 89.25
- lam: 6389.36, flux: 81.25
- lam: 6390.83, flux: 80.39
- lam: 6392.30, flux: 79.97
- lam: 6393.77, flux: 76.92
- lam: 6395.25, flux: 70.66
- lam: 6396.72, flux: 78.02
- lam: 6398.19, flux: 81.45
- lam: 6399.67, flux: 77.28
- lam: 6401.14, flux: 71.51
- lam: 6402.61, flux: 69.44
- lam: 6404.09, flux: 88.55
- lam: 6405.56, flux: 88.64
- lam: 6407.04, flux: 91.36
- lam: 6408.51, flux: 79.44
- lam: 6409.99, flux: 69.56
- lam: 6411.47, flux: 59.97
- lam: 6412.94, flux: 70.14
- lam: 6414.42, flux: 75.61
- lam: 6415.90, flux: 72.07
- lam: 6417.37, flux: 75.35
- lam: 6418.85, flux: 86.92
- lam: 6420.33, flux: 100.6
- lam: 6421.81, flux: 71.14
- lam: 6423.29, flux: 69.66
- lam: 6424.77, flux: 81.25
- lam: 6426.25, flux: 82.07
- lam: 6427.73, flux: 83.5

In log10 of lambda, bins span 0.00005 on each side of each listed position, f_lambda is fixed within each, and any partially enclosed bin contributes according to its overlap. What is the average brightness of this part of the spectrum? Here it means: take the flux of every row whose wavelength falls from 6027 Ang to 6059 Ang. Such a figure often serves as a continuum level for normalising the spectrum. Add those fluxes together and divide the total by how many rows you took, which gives 76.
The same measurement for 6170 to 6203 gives 80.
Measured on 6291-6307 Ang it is 76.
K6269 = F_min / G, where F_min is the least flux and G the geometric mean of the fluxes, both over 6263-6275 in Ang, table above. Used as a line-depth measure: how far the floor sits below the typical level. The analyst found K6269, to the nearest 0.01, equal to 0.88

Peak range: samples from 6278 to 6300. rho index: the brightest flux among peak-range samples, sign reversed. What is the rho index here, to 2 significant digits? -86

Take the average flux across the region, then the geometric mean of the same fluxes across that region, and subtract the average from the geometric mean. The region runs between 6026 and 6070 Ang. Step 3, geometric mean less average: -3.2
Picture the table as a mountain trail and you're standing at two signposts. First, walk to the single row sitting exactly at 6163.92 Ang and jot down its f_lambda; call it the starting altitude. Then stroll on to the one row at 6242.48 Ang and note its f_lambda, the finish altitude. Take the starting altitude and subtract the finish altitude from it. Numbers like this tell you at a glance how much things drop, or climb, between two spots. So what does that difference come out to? 12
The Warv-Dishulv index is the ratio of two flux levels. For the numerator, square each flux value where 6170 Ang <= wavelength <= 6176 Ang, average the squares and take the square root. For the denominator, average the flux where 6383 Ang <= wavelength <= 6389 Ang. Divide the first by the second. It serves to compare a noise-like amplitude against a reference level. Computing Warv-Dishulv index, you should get 1.03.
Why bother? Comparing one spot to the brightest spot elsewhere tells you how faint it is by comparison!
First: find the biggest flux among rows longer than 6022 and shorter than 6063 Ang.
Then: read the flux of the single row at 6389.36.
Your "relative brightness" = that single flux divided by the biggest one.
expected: 0.788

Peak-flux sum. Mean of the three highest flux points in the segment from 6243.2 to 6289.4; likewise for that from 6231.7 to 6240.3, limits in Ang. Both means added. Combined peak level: 187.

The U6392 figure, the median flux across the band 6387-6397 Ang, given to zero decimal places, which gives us 80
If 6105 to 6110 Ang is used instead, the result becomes 59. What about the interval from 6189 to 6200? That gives 79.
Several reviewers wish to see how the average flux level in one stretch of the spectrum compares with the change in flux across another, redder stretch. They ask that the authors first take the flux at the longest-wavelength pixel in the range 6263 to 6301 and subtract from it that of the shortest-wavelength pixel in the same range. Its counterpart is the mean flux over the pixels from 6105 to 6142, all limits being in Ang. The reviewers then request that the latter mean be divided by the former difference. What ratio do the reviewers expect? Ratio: 90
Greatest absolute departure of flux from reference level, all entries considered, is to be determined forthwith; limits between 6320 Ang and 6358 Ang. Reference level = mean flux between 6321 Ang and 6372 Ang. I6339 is 19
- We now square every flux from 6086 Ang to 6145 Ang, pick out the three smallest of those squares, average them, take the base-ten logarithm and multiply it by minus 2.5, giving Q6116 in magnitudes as -6.26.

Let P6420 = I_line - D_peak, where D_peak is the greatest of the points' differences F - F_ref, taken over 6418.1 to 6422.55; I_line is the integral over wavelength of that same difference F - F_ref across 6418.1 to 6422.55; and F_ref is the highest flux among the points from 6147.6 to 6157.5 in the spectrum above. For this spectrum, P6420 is -51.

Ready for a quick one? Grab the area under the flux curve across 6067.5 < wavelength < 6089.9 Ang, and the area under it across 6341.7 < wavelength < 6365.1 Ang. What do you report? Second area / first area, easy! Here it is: 1.04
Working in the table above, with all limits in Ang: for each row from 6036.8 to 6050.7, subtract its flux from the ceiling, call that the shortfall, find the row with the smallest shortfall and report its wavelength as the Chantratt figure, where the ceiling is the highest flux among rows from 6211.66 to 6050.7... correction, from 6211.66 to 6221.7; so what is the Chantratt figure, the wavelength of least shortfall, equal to 6038.89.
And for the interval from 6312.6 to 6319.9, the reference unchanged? 6317.68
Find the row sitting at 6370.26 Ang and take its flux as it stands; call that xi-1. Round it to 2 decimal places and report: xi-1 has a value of 86.00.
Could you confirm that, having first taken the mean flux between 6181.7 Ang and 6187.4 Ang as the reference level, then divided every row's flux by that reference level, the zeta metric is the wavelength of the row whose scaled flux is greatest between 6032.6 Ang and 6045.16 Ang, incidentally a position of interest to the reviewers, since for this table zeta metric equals 6038.89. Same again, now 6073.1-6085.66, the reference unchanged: 6082.15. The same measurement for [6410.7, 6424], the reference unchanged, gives 6420.33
